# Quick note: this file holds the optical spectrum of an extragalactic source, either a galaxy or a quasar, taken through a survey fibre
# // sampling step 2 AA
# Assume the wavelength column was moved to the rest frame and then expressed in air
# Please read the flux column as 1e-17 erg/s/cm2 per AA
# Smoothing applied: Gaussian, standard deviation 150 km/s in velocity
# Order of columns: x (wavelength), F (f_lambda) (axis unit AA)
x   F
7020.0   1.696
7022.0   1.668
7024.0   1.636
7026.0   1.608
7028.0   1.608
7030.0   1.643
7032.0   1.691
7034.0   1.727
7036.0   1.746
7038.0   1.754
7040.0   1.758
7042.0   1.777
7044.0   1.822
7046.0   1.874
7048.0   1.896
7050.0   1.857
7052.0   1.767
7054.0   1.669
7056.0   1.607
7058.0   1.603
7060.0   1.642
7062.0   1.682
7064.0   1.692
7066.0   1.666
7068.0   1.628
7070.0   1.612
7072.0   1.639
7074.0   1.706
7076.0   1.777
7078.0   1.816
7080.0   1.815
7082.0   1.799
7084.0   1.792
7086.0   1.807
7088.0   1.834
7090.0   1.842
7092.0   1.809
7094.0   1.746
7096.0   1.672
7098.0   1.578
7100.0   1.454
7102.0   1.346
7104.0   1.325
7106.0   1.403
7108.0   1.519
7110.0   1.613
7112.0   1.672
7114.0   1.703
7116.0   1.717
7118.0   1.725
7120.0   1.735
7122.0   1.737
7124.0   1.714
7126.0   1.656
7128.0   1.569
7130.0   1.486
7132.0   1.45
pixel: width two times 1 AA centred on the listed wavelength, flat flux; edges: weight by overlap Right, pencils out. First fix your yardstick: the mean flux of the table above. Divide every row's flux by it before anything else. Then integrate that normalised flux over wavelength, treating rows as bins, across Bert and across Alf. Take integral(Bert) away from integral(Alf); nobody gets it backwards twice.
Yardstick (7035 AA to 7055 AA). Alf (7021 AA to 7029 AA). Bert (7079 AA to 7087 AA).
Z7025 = -0.8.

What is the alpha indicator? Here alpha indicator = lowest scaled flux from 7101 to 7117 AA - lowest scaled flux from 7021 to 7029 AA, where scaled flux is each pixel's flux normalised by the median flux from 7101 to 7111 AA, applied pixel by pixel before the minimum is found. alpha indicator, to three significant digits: -0.202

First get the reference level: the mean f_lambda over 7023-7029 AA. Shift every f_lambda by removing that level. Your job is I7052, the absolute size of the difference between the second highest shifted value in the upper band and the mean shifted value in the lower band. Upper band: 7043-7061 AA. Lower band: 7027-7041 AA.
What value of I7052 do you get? 0.170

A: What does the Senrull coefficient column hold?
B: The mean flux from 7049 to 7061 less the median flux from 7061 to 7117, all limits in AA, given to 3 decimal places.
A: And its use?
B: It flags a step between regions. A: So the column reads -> 0.004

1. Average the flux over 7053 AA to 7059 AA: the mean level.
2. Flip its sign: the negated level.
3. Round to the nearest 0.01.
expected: -1.63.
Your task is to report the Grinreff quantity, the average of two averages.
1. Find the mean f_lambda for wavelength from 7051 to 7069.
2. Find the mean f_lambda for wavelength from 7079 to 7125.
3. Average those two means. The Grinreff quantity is 1.66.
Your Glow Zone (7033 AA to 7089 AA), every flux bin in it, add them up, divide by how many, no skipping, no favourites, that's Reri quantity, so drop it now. 1.74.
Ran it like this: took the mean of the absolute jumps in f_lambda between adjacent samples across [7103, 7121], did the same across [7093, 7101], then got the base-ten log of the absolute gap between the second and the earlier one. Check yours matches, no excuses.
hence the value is -1.34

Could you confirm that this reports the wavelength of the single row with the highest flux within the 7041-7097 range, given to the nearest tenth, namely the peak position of 7048.0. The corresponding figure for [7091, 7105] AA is 7092.0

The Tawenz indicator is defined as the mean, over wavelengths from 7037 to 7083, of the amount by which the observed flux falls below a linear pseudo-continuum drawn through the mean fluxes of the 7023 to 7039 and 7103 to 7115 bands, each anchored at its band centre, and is -0.11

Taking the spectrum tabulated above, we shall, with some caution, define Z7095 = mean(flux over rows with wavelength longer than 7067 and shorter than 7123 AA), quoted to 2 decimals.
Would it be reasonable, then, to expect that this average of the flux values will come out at 1.67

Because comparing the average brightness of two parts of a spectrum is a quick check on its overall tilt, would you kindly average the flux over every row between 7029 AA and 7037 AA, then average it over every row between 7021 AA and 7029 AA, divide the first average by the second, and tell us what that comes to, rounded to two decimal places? 1.04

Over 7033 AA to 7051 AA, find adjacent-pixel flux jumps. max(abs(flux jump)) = 0.05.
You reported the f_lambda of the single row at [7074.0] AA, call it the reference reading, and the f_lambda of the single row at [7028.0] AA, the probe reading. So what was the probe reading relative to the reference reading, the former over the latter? 0.94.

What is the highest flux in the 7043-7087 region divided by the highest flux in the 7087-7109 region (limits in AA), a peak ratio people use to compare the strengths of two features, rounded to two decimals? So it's 1.03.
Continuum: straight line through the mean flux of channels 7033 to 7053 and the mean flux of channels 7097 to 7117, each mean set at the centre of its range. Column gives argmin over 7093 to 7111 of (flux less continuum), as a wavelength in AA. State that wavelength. 7104.0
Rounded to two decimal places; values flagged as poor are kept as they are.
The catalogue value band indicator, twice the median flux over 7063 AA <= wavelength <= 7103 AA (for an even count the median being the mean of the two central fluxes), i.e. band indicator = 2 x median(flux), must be 3.45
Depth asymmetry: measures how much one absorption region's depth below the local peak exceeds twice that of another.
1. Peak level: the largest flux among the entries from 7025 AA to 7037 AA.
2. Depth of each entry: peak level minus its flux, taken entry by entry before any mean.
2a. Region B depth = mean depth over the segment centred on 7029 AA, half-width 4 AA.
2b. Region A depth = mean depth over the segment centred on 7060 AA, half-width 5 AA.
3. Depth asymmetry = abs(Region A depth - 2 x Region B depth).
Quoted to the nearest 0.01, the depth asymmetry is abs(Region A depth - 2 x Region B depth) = 0.12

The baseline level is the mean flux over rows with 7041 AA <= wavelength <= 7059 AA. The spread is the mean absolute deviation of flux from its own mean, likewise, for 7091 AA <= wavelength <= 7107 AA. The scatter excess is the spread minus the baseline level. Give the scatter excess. -1.60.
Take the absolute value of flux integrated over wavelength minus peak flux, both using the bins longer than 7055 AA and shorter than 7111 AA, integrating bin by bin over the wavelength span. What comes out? 91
